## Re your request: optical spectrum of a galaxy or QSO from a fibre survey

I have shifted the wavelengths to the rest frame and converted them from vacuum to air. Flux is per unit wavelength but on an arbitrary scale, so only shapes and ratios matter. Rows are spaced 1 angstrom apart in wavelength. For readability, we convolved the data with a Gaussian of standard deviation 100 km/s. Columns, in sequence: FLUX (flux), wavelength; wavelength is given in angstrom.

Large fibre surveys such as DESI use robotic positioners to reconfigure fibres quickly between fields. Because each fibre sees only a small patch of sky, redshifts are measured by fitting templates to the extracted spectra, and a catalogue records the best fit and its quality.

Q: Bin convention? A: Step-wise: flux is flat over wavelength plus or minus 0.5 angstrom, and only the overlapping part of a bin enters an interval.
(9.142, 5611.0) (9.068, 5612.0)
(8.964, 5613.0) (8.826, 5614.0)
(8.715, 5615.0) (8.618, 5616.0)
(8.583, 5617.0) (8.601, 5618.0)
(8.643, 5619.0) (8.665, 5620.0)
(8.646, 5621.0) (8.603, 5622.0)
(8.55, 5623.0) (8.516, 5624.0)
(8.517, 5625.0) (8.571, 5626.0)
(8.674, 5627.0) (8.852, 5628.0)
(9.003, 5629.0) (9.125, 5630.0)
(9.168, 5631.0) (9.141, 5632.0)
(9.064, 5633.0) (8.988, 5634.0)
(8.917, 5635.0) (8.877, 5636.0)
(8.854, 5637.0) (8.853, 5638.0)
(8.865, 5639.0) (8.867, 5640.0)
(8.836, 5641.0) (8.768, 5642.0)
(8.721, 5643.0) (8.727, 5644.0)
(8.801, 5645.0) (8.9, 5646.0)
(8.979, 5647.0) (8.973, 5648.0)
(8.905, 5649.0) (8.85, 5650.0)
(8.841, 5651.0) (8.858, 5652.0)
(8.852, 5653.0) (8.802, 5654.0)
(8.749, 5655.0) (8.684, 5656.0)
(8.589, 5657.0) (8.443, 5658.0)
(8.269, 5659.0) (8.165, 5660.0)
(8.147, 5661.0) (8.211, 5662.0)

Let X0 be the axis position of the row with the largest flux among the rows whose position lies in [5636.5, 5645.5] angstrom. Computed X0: 5640.0 angstrom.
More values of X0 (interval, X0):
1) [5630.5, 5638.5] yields 5631.0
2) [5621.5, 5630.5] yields 5630.0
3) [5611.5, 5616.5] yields 5612.0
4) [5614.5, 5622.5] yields 5615.0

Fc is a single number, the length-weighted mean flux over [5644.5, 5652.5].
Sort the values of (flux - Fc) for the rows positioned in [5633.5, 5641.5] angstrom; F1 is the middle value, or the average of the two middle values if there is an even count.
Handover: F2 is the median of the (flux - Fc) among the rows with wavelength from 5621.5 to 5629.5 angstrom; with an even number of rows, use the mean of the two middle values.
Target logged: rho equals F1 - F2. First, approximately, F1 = -0.02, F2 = -0.30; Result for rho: 0.28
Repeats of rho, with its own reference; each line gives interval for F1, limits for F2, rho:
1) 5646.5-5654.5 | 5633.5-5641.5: -0.01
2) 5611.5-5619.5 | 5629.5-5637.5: -0.35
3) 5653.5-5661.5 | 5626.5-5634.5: -0.52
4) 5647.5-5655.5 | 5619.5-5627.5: 0.26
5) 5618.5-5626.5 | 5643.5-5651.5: -0.29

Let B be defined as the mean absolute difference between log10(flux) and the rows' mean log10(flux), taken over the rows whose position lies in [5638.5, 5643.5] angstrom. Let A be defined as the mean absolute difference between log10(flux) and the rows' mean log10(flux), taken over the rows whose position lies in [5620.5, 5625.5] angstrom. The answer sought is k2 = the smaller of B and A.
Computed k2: 0.0024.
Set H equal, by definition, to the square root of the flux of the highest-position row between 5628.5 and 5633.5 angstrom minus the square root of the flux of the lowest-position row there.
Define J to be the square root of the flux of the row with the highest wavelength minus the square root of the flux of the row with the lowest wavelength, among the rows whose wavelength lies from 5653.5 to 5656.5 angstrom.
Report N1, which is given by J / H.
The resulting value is -2.0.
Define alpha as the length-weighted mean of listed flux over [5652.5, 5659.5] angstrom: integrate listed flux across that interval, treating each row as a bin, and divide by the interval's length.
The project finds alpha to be 8.63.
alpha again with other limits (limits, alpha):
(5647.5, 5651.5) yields 8.89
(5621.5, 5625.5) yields 8.55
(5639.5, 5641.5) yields 8.85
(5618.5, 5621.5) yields 8.65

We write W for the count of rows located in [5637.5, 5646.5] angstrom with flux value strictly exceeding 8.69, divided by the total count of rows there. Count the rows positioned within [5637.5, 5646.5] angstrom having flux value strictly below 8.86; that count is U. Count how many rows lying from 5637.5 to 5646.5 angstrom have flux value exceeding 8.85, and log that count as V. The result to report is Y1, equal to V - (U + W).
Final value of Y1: -3.0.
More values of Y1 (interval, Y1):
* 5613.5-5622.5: -9.2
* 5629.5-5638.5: 6.0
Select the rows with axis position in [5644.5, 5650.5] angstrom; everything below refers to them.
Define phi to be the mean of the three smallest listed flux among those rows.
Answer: 8.85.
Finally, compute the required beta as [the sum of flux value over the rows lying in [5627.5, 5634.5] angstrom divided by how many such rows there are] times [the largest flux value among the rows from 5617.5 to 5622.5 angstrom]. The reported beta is 78.4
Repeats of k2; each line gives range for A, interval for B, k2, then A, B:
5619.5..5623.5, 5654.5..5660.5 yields 0.0020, 0.0020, 0.010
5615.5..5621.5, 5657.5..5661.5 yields 0.0013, 0.0013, 0.005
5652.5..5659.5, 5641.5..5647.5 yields 0.0040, 0.0084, 0.004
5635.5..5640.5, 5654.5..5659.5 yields 0.0004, 0.0004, 0.008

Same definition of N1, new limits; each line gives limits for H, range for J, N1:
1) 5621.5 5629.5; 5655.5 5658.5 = -0.6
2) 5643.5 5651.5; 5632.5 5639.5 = -1.7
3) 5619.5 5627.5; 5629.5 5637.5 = -29.6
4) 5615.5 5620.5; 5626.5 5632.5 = 9.8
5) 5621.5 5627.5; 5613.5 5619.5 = -2.6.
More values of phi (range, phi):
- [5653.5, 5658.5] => 8.57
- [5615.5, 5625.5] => 8.53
